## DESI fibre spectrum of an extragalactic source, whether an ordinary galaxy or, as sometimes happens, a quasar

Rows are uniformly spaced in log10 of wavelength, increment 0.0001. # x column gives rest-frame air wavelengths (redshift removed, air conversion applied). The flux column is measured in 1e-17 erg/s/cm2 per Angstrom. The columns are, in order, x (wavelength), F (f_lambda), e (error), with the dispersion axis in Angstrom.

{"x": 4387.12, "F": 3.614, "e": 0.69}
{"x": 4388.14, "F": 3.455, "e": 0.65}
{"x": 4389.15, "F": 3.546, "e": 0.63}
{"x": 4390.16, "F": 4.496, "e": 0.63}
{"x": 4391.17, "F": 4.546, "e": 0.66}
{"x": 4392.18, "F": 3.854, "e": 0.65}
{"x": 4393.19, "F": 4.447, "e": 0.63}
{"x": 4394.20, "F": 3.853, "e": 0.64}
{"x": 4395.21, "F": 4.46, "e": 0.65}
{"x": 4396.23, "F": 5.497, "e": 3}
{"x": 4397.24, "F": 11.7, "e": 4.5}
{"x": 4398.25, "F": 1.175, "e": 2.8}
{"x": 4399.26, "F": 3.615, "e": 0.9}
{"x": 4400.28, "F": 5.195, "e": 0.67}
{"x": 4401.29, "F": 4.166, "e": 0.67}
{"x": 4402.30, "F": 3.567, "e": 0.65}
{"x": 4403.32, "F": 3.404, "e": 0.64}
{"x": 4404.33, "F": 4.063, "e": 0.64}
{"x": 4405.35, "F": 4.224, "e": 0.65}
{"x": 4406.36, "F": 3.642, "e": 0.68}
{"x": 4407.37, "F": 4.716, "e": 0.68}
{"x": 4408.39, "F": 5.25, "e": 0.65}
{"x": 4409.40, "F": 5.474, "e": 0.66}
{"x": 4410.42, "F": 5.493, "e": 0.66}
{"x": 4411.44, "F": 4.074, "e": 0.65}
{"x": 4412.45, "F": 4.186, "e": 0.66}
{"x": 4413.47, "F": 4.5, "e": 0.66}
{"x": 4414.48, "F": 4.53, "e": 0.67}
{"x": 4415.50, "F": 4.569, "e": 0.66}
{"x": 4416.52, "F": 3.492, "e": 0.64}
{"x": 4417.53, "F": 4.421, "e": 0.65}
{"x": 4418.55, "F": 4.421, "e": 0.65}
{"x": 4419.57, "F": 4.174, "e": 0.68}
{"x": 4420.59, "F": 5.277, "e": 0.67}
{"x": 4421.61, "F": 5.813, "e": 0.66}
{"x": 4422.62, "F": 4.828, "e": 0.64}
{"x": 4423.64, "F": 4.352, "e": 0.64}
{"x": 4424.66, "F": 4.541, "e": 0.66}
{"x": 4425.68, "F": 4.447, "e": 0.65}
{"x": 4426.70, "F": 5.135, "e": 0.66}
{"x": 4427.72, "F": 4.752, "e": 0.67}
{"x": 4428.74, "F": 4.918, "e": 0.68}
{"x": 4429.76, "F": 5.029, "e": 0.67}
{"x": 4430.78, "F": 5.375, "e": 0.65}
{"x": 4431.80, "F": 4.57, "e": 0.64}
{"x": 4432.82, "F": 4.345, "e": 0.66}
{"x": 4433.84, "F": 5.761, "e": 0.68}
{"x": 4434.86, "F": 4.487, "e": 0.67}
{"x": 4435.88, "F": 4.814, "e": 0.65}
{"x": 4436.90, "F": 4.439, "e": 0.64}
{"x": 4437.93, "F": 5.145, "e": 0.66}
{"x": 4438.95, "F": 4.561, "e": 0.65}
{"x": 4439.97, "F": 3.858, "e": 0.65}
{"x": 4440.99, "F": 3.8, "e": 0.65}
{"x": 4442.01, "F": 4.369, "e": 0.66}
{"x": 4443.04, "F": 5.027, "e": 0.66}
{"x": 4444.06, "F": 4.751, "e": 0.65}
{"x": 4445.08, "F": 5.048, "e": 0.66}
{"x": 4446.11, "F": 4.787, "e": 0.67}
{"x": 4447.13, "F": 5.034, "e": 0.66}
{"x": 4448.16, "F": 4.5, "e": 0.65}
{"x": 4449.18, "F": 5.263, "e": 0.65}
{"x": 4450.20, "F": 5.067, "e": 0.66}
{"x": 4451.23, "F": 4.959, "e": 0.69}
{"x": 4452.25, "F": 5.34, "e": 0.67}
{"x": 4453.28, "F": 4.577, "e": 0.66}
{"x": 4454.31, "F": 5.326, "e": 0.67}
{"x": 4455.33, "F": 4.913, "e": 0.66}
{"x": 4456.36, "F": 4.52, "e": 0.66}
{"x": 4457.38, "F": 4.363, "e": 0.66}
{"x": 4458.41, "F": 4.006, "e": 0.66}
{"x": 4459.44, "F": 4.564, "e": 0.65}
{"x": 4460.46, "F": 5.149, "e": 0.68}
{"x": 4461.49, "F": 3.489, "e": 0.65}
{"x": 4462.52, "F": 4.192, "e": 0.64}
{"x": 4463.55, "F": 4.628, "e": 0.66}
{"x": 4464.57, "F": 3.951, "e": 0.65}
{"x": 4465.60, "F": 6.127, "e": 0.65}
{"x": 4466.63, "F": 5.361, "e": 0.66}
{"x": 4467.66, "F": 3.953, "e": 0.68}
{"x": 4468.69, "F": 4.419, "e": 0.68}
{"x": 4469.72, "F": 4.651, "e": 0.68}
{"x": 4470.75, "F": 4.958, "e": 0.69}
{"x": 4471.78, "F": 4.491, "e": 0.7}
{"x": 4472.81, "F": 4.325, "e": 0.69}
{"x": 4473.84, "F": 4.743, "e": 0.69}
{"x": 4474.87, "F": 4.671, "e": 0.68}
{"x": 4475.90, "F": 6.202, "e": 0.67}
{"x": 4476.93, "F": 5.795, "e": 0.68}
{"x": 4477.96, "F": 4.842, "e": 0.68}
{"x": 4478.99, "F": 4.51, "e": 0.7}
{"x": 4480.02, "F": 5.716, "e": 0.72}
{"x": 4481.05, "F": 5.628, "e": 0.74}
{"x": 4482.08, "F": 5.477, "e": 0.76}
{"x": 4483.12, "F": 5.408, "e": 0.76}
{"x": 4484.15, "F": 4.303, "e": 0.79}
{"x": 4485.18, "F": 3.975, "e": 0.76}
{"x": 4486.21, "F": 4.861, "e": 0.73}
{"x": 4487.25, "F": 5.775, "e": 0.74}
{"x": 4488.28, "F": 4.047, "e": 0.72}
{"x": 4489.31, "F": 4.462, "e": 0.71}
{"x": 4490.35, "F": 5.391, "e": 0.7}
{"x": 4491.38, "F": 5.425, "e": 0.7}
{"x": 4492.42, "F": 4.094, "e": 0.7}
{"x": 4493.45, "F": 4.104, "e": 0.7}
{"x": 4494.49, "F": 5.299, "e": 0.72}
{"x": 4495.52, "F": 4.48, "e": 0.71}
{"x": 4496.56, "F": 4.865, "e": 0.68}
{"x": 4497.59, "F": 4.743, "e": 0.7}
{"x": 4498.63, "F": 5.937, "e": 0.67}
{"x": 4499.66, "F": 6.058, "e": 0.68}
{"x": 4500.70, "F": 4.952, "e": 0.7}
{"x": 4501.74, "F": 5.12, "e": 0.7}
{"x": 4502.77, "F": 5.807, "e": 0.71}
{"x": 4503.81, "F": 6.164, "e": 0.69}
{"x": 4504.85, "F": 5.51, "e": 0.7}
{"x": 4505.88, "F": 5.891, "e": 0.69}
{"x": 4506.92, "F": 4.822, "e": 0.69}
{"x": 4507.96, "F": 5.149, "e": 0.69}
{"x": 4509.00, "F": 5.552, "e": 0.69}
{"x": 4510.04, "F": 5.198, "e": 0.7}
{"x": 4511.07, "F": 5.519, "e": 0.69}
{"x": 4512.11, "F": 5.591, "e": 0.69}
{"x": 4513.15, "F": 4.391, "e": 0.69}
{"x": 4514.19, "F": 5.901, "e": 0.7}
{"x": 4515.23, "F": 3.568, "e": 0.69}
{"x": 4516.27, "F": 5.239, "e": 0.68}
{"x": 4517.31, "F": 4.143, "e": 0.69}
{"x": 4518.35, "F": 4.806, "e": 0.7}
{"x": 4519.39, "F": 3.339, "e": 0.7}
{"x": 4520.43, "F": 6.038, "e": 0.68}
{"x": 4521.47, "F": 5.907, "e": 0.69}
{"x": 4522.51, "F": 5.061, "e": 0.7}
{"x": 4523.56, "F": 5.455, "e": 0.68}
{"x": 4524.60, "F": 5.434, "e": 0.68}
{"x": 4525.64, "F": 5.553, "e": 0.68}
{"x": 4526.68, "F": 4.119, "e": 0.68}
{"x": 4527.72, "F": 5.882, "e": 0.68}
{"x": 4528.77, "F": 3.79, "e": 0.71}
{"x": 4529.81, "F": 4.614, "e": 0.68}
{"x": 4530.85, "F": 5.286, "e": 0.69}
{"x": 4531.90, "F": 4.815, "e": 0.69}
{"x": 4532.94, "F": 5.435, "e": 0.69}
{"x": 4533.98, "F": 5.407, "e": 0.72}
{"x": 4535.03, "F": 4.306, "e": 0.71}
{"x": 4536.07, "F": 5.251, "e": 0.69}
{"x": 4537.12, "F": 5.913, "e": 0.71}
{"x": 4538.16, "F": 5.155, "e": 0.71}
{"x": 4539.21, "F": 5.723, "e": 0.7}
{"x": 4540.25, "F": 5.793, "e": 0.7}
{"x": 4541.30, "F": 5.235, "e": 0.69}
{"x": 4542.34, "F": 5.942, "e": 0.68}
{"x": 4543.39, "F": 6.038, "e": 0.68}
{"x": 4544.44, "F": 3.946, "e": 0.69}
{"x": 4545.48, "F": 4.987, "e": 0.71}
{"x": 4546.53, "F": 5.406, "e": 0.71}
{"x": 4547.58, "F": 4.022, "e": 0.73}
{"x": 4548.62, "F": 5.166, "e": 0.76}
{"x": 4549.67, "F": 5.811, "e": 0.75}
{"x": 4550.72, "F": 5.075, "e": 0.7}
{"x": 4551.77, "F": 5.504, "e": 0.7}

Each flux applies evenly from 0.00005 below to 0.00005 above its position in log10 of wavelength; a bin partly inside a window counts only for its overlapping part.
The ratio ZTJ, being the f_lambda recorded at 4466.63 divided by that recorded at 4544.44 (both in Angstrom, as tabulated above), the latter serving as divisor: 1.36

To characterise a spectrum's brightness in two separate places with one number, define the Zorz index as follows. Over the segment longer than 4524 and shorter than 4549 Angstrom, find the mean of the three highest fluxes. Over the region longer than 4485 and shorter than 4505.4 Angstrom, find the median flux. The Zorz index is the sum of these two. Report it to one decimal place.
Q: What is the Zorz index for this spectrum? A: 11.0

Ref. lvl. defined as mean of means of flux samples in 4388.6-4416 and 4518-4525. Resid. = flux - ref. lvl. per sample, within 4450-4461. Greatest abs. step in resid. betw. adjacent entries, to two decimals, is 0.76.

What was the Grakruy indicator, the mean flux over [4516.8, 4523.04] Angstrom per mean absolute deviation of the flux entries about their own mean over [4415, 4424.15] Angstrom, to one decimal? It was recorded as 10.3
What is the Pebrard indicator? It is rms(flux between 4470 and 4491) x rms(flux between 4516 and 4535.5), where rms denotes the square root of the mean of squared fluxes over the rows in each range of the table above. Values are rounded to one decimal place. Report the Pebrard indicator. 25.3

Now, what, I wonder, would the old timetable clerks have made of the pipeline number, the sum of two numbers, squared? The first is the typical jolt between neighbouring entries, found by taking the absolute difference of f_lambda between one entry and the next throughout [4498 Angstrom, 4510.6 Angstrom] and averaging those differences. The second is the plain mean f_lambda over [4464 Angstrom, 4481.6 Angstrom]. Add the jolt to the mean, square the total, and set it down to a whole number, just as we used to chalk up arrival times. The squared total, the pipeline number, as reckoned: 30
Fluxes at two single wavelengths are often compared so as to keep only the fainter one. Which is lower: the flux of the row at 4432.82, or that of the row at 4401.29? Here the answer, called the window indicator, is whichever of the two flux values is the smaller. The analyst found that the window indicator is 4.2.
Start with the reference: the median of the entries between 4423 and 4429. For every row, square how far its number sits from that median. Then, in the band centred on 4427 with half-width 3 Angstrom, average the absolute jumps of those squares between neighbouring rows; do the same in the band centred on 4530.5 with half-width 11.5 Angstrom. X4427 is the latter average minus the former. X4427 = 0.5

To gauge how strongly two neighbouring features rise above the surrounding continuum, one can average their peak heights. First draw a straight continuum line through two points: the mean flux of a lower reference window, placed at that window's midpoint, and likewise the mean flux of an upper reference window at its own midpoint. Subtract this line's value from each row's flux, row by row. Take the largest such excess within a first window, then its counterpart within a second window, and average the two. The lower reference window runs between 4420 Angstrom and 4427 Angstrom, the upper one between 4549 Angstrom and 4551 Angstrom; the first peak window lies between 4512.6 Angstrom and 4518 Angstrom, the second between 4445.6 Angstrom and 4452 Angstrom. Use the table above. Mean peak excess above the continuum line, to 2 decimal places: 0.43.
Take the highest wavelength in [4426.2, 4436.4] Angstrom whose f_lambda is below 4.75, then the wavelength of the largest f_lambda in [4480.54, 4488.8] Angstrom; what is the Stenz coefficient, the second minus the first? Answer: 52.4 Angstrom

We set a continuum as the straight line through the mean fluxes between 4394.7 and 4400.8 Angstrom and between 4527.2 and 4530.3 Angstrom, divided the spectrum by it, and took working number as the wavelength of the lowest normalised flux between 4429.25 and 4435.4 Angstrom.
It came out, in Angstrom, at 4432.82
